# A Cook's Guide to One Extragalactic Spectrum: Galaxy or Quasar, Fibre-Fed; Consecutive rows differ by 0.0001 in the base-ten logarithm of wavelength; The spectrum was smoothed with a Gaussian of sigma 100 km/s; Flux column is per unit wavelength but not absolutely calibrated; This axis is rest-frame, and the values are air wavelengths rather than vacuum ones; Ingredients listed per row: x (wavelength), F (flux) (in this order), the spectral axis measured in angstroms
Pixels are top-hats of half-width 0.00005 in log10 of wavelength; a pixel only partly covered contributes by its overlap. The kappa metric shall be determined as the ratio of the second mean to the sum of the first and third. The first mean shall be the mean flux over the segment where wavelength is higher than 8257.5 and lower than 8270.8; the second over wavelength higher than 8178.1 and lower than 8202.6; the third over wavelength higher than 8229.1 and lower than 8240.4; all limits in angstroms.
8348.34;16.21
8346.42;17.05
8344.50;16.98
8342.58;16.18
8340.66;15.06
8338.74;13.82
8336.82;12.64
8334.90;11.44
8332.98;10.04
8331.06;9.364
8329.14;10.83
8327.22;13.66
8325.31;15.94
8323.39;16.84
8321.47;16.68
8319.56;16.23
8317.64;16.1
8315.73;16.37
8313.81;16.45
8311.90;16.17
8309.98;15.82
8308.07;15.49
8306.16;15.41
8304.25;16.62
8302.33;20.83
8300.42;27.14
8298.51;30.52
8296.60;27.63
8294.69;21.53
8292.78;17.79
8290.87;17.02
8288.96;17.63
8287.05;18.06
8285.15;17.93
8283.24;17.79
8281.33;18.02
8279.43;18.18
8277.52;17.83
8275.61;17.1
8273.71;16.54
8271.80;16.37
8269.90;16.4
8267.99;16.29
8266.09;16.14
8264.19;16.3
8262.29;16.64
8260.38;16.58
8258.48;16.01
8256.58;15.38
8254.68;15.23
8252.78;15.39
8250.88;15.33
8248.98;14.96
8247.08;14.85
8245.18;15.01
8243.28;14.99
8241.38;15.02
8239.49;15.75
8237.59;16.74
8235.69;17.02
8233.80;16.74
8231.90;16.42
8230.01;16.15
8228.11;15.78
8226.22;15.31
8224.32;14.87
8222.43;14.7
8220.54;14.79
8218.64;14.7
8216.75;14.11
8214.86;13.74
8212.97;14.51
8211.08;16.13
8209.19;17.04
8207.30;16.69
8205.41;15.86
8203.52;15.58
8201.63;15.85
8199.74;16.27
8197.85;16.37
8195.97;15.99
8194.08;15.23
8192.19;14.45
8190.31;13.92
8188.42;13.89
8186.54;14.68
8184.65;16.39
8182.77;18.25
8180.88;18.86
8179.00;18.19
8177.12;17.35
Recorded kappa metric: 0.488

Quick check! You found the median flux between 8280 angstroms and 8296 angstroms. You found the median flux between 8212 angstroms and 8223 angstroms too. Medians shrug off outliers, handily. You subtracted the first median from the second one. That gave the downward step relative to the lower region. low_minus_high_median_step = -3.3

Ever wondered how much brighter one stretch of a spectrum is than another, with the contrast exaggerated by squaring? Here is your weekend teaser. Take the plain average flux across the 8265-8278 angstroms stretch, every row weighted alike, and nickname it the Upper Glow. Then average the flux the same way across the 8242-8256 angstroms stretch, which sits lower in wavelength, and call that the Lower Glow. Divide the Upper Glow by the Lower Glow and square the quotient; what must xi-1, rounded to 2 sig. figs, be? 1.2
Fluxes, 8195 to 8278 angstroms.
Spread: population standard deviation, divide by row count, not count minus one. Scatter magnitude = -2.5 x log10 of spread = 0.1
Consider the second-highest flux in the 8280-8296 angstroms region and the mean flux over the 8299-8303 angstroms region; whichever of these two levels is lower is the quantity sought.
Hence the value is 18.1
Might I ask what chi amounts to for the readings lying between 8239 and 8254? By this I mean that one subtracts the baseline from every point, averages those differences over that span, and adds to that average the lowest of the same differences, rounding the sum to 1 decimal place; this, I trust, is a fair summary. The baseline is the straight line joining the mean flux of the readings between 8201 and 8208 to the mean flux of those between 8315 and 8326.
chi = -2.2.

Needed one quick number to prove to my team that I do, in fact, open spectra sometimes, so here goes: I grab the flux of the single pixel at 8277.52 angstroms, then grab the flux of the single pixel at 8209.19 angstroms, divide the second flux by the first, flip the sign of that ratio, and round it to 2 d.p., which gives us -0.96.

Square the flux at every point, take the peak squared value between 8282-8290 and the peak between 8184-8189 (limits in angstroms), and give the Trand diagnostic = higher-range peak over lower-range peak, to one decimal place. 1.2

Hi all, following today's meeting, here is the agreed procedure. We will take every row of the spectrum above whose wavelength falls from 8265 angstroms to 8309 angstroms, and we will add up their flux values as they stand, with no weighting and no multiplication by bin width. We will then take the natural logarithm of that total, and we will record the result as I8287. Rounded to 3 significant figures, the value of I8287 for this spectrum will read 6.07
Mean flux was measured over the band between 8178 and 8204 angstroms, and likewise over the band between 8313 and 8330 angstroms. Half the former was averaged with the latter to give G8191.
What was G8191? 11.7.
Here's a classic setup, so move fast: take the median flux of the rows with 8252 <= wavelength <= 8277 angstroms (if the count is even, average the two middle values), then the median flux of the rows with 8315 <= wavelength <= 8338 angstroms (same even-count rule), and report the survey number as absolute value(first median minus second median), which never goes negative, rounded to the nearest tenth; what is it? 1.5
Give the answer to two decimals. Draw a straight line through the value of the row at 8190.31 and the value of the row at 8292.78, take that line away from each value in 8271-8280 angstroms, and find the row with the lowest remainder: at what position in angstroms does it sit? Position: 8271.80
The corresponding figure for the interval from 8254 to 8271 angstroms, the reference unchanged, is 8254.68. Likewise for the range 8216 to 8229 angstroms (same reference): 8216.75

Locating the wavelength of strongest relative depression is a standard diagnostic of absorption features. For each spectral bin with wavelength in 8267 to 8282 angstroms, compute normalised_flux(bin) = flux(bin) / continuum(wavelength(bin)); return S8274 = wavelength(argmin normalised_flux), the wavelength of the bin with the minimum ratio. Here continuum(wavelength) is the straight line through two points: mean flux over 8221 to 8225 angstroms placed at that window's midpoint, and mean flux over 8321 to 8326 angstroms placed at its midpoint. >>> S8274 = 8267.99 angstroms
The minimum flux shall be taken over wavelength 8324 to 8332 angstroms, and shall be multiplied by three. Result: 28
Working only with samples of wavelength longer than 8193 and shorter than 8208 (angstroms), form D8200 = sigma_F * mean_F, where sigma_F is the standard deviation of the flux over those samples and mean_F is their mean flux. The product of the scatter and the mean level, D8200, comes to 7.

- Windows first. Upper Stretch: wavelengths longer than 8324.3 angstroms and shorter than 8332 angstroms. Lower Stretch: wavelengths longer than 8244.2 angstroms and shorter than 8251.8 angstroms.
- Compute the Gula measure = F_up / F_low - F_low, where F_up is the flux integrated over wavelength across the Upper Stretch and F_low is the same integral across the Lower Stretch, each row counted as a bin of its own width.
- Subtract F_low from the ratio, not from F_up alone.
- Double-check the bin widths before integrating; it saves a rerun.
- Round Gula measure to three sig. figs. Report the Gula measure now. -113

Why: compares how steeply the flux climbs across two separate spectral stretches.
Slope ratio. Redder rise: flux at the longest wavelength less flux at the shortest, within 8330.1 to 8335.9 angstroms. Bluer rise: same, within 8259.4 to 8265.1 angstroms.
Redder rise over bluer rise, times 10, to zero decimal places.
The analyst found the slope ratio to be -74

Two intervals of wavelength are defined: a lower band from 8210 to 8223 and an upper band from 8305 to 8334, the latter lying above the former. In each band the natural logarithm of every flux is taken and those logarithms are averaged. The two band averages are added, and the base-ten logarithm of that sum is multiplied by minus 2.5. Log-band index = -1.82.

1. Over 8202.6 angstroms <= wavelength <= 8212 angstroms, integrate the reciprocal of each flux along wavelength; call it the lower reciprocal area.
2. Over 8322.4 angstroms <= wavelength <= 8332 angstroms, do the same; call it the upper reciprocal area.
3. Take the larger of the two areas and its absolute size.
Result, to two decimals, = 0.76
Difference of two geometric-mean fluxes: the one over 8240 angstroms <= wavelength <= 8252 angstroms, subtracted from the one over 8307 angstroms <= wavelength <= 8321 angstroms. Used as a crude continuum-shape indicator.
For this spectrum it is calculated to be 1.1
